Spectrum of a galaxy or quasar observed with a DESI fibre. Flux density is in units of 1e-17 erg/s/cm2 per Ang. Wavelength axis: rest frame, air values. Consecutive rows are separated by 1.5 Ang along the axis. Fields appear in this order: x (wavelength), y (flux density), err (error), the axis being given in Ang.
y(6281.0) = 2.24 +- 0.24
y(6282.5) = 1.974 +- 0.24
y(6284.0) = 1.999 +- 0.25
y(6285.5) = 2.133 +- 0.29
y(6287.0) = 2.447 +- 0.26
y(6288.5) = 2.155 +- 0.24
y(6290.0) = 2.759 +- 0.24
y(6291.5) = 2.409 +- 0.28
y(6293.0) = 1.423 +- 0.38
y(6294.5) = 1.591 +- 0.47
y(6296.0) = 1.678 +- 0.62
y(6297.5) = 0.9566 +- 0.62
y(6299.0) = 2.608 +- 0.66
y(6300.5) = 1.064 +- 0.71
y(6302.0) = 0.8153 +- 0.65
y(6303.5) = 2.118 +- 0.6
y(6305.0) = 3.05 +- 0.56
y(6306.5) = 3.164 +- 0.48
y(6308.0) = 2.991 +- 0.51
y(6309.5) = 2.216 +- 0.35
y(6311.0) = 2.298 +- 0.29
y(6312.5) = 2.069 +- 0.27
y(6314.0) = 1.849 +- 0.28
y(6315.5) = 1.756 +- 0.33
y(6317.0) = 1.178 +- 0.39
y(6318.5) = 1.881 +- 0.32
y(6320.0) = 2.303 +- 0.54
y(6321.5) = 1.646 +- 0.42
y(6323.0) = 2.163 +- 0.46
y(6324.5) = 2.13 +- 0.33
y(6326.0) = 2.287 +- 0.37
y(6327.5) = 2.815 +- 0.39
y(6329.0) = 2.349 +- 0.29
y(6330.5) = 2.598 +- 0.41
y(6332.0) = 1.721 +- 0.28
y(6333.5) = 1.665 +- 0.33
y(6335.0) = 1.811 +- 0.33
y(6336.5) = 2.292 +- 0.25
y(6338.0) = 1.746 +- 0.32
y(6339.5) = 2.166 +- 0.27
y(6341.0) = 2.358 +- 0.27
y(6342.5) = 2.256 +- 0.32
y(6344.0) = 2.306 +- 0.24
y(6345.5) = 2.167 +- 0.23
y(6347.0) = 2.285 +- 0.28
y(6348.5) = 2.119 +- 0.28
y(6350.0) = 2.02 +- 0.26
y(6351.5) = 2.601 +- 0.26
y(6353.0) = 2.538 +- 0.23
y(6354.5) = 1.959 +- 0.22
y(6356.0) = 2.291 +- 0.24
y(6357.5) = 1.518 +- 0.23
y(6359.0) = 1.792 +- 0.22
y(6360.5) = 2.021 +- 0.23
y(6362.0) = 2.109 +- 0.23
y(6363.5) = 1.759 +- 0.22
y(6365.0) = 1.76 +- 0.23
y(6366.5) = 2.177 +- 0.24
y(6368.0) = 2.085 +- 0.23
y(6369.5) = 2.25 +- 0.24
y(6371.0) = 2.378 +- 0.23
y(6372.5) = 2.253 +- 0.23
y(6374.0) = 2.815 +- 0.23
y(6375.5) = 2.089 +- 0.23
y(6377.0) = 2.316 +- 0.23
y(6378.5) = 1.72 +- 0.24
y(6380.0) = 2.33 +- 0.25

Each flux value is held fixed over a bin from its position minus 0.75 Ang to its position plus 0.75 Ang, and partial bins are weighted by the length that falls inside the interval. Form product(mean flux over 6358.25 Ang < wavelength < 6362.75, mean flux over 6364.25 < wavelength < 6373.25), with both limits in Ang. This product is 4.2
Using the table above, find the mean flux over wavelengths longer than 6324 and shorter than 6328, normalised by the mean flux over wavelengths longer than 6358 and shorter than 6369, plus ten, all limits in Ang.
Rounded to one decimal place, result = 11.2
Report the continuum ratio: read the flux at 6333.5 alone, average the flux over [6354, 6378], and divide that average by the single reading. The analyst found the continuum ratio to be 1.3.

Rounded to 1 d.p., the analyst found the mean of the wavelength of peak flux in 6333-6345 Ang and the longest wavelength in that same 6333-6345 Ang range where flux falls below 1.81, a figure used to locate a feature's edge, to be 6339.5 Ang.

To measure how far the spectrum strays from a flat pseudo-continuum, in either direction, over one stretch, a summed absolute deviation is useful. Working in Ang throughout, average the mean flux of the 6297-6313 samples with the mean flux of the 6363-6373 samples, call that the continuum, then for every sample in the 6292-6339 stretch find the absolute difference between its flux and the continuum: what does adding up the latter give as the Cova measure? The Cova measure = 15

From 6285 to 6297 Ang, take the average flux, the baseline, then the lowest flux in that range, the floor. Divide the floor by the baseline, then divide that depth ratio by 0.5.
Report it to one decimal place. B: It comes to 1.4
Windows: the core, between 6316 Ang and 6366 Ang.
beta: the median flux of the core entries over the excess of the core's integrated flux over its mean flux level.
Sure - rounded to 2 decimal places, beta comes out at 0.02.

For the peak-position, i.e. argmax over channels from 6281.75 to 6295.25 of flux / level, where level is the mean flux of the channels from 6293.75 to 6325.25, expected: 6290.0 Ang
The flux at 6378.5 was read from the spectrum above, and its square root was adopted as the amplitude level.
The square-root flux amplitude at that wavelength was 1.31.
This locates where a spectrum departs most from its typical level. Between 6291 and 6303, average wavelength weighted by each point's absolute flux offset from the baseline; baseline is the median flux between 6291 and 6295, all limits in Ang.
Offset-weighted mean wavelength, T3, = 6297.7 Ang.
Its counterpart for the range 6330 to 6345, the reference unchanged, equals 6338.0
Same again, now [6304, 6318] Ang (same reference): 6308.7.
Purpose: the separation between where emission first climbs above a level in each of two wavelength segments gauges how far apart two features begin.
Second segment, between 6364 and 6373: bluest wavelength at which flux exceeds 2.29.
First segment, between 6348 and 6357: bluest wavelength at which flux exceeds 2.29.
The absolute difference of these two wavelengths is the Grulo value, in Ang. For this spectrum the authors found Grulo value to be 19.5 Ang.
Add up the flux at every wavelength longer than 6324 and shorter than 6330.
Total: 9.6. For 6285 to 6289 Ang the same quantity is 6.7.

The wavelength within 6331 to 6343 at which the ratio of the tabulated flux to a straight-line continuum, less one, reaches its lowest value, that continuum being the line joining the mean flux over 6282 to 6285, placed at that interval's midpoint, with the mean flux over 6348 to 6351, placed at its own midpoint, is 6333.5 Ang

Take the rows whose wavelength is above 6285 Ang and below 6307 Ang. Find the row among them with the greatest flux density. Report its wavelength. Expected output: 6306.5 Ang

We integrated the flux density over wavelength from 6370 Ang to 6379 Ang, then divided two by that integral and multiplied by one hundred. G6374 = 9.8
